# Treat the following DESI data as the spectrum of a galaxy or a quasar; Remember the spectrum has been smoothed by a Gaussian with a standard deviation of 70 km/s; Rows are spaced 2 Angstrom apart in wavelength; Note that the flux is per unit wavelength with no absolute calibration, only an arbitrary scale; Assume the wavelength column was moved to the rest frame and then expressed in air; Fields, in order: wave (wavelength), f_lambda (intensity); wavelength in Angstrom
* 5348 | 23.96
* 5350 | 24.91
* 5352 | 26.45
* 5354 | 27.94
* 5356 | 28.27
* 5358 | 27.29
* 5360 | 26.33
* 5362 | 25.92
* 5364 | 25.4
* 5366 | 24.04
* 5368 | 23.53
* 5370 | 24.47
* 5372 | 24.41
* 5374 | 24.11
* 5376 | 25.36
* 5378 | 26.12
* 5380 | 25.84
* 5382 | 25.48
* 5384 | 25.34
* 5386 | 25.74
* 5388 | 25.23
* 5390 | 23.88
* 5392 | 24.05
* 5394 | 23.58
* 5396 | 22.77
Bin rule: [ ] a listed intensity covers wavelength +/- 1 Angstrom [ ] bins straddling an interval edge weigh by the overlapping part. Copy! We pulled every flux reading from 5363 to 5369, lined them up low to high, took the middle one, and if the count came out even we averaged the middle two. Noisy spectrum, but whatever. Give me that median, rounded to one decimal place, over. 24.0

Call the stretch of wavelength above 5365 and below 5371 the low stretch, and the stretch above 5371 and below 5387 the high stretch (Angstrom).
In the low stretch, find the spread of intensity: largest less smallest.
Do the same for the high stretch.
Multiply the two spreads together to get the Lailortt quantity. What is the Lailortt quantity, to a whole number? 2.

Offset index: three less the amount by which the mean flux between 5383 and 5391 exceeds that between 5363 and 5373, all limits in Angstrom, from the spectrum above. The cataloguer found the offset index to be 2.3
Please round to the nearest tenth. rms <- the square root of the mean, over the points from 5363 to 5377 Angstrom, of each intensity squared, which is 24.5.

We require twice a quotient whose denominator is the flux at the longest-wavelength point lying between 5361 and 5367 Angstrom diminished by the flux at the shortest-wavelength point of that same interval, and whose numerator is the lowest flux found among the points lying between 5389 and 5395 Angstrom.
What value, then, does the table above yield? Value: -25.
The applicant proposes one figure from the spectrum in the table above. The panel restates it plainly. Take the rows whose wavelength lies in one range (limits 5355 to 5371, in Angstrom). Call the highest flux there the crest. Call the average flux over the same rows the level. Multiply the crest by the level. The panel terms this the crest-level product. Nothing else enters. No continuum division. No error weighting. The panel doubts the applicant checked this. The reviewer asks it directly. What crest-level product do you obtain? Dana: 725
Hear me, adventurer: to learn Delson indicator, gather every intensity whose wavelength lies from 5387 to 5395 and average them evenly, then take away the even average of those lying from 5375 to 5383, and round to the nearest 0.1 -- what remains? -1.5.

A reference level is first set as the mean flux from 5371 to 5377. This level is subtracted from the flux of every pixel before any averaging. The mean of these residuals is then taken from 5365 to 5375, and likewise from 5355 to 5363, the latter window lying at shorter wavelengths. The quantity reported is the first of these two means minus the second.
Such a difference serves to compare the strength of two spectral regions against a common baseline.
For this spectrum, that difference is -2.8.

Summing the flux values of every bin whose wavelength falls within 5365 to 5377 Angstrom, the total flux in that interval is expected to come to 146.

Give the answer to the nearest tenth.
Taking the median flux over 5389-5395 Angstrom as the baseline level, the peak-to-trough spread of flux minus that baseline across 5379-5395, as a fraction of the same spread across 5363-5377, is 1.2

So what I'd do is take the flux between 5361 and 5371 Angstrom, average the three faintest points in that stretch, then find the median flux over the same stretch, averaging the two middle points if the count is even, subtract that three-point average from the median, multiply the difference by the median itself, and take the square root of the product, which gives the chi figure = 3.3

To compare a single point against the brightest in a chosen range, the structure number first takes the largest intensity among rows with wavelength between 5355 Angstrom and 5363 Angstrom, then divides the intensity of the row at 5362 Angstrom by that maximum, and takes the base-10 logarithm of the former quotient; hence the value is -0.038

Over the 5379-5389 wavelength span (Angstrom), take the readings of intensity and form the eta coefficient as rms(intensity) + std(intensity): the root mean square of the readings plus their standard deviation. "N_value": 25.8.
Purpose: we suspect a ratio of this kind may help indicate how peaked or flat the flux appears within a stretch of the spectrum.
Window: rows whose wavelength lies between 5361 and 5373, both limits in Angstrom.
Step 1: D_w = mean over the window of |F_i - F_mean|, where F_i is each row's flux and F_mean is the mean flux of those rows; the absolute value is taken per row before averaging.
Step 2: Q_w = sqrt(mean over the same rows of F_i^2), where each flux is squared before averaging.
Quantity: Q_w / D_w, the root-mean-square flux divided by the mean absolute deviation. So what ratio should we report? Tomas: 36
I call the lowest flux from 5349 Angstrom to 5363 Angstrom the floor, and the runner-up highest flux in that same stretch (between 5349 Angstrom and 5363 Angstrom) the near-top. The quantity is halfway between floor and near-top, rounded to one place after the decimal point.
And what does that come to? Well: 26.4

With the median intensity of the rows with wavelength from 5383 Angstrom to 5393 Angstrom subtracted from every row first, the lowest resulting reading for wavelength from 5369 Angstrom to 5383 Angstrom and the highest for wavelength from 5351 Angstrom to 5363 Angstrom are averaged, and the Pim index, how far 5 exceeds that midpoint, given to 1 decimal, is 4.0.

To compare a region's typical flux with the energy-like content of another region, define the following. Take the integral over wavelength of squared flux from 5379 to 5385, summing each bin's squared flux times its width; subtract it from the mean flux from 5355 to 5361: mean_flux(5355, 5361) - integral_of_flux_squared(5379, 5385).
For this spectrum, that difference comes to -3891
